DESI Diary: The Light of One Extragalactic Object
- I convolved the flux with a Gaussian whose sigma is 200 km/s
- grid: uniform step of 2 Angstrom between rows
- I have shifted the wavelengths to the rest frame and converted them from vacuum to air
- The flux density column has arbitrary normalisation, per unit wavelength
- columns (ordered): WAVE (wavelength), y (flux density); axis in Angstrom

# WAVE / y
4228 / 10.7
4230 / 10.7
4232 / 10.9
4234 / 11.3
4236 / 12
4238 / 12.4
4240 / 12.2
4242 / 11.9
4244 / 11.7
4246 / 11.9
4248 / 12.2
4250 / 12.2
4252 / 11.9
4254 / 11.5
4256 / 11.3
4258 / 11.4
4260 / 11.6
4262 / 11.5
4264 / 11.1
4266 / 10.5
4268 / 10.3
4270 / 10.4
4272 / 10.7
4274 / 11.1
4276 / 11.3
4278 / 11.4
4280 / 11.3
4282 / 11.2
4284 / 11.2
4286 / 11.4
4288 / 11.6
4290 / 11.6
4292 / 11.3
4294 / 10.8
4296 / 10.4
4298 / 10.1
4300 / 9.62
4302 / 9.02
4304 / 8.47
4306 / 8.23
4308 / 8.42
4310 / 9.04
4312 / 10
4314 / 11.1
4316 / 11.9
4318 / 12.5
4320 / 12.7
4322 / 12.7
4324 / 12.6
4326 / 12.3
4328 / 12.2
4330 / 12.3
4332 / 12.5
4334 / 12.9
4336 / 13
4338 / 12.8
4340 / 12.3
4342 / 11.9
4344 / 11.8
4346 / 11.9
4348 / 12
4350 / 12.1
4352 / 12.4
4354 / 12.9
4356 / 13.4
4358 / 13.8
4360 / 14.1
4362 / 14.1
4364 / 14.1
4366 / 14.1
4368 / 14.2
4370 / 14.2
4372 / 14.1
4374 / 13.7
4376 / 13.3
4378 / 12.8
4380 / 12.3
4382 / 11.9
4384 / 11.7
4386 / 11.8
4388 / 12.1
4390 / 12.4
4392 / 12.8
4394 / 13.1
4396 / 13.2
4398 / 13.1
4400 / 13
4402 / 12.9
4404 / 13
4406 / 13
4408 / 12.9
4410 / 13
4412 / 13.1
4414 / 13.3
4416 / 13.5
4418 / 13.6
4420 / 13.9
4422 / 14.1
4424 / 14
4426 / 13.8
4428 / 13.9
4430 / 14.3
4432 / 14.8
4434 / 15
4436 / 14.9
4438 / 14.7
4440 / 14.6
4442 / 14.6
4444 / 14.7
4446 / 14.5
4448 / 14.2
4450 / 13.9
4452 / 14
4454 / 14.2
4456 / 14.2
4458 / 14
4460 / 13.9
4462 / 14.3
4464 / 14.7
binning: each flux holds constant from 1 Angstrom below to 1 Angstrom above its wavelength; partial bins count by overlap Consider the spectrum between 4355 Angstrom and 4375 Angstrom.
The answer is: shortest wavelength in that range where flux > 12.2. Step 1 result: 4356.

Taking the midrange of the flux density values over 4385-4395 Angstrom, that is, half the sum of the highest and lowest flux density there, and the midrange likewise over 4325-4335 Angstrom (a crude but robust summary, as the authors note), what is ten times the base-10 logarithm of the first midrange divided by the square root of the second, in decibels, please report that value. 5.46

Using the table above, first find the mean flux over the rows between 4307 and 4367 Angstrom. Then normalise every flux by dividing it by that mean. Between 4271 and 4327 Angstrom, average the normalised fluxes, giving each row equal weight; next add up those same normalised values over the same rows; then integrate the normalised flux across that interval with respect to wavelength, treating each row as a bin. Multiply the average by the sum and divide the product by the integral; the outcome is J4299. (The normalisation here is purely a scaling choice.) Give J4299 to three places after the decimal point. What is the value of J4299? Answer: 0.440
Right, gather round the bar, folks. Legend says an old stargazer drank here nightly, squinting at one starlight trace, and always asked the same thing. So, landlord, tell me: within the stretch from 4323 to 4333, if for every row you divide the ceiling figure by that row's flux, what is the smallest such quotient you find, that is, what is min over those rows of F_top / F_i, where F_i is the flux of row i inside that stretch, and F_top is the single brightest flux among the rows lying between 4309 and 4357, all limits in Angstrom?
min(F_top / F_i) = 1.06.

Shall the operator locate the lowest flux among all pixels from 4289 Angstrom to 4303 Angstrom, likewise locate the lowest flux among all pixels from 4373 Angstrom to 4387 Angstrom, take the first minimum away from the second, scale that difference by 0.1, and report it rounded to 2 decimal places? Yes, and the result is 0.27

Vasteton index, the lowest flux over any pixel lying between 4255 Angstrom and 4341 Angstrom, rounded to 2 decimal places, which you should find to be 8.23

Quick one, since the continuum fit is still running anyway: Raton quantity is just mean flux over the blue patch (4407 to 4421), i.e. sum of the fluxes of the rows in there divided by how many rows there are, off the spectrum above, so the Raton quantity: 13.3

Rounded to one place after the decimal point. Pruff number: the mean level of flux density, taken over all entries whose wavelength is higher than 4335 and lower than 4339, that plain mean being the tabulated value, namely 12.9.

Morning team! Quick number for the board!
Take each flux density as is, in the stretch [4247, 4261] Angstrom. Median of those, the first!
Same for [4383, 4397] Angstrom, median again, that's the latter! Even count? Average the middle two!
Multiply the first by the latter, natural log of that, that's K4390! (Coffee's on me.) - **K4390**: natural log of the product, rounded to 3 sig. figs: 4.97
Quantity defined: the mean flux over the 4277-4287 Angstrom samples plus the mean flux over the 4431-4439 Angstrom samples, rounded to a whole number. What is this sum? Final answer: 26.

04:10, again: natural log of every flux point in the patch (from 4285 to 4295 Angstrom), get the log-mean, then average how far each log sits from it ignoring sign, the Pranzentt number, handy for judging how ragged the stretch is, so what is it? 0.021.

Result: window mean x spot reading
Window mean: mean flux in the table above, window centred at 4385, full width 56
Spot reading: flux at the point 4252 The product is 156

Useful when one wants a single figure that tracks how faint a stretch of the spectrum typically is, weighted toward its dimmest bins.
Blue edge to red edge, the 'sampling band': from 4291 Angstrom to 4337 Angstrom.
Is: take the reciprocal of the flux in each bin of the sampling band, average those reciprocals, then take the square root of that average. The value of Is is 0.304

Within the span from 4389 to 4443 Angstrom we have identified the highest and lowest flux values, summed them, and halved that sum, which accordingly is 13.7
